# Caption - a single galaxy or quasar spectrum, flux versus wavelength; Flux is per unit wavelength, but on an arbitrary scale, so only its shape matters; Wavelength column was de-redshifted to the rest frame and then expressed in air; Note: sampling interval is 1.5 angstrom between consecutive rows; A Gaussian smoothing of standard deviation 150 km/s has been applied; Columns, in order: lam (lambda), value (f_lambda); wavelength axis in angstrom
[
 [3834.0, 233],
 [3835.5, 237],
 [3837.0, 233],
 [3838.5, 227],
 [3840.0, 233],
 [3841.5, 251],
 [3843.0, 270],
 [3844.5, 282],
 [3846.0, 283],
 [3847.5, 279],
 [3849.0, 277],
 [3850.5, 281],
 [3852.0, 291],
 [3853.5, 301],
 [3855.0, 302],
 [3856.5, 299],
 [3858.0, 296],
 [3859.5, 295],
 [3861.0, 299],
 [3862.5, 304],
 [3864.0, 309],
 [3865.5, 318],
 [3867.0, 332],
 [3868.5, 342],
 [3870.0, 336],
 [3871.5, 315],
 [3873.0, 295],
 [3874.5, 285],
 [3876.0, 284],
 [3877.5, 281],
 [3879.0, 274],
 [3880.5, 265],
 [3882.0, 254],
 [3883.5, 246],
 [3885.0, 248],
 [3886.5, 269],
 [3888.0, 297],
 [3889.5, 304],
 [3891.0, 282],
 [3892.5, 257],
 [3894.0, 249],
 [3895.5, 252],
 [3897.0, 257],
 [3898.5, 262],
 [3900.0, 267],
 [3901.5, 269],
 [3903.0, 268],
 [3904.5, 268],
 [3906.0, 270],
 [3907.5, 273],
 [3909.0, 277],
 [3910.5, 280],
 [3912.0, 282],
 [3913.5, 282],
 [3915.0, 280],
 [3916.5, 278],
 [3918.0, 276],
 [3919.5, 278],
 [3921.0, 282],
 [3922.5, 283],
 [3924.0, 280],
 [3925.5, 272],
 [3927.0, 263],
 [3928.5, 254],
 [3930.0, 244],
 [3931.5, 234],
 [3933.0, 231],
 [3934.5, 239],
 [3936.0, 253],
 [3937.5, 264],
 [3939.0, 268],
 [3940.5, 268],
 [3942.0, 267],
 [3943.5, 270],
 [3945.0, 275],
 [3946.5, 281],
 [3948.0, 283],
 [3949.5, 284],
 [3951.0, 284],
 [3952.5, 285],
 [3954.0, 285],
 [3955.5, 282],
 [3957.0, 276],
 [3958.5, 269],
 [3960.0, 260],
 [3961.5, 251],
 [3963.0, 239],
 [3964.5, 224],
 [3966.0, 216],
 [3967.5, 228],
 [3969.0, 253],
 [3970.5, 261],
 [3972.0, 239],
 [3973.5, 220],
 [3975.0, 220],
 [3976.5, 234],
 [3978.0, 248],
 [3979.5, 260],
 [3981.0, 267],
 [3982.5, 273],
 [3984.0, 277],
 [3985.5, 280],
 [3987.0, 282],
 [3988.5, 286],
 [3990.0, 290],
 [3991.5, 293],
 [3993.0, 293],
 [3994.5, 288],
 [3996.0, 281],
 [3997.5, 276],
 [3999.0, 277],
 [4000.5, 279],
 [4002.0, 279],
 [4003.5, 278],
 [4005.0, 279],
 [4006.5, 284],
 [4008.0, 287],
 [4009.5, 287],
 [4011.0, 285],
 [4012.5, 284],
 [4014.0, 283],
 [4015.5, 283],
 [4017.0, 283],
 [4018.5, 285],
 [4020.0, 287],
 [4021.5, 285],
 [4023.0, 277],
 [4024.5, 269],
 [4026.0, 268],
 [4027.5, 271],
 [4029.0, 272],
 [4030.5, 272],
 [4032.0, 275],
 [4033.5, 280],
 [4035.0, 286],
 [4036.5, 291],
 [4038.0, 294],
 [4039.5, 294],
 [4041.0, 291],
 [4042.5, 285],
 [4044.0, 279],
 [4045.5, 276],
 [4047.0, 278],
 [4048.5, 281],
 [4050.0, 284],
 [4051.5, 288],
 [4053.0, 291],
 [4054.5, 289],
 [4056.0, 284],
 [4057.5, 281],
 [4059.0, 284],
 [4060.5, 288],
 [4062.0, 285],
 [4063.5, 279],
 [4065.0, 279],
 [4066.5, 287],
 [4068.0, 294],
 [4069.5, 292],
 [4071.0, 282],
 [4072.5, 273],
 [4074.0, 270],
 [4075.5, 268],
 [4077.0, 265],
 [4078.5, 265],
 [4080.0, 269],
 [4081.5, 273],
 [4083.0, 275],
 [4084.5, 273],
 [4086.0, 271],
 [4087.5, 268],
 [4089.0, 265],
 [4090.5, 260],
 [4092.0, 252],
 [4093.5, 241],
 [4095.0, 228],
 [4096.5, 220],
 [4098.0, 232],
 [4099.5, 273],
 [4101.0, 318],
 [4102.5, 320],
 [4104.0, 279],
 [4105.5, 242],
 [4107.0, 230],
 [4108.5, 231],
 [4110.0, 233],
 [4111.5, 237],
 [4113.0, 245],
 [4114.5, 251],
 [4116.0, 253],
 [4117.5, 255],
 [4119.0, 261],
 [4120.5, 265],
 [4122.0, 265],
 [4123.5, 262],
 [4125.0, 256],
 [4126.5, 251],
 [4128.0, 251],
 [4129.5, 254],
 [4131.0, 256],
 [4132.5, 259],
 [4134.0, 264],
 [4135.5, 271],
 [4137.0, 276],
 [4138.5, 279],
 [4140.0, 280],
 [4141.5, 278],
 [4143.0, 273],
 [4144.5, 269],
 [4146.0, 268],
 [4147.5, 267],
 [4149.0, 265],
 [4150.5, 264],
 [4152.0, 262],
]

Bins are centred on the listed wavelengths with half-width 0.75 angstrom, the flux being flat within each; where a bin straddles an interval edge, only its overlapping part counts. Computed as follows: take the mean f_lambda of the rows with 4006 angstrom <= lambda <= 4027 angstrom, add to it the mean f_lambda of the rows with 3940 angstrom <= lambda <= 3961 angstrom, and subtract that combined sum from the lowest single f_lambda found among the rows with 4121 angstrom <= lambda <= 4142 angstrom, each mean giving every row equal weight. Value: -307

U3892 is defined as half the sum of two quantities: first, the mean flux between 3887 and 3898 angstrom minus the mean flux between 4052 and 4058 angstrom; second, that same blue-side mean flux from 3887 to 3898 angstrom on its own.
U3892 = 128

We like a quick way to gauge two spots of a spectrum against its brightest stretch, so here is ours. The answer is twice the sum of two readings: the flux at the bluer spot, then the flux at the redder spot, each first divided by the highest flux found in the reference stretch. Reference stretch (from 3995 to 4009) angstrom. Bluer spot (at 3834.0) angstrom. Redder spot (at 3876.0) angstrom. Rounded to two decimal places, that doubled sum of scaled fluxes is 3.60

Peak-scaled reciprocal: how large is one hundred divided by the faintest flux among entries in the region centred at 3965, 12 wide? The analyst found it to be 0.463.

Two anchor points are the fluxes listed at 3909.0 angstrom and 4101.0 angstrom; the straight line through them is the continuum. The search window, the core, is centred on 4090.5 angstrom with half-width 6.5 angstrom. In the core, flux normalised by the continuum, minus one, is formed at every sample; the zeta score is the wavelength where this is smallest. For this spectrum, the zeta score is 4096.5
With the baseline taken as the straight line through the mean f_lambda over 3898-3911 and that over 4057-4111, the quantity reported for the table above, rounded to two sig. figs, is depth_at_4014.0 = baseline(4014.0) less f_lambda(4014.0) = -14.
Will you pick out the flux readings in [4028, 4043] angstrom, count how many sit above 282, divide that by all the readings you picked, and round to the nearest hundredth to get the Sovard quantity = 0.60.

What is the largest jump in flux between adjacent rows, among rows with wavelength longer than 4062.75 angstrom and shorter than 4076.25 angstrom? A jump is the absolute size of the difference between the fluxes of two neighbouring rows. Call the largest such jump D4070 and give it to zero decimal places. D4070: 10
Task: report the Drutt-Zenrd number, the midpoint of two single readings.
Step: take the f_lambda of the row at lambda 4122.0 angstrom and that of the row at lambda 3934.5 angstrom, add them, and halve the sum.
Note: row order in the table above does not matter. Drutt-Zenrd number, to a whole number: 252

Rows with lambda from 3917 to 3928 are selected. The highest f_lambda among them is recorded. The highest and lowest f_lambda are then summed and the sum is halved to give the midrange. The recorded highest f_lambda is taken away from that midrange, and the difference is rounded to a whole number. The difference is -10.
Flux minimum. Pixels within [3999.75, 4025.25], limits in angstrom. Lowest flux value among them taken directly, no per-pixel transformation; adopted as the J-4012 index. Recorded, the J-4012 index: 269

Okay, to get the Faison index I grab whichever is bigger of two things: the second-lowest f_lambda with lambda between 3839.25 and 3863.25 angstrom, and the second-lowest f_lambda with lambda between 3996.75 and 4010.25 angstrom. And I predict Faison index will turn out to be 277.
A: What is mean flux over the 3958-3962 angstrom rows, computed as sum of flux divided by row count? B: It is 260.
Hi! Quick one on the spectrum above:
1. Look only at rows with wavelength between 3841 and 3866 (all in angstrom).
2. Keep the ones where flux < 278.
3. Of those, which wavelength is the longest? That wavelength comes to 3849.0 angstrom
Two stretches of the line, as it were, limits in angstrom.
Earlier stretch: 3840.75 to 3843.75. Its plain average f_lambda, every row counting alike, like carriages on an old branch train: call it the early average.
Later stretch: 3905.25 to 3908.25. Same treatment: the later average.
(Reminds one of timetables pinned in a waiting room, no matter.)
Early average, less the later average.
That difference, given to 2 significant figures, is -11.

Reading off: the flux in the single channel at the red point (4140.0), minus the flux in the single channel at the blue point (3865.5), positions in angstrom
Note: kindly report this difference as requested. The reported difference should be -38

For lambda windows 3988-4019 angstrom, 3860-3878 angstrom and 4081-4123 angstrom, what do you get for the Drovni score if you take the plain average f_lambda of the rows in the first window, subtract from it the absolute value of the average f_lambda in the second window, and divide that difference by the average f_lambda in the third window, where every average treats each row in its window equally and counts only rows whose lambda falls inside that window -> -0.10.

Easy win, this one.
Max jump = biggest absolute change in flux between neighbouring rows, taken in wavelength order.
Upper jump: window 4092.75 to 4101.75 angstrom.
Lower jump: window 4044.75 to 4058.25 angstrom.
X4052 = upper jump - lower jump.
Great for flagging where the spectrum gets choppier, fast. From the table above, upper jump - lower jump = 40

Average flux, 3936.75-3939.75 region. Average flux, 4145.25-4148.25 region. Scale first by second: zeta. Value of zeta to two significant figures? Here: 0.99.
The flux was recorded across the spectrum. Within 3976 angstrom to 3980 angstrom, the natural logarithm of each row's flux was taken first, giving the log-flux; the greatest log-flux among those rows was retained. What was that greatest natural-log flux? 5.56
